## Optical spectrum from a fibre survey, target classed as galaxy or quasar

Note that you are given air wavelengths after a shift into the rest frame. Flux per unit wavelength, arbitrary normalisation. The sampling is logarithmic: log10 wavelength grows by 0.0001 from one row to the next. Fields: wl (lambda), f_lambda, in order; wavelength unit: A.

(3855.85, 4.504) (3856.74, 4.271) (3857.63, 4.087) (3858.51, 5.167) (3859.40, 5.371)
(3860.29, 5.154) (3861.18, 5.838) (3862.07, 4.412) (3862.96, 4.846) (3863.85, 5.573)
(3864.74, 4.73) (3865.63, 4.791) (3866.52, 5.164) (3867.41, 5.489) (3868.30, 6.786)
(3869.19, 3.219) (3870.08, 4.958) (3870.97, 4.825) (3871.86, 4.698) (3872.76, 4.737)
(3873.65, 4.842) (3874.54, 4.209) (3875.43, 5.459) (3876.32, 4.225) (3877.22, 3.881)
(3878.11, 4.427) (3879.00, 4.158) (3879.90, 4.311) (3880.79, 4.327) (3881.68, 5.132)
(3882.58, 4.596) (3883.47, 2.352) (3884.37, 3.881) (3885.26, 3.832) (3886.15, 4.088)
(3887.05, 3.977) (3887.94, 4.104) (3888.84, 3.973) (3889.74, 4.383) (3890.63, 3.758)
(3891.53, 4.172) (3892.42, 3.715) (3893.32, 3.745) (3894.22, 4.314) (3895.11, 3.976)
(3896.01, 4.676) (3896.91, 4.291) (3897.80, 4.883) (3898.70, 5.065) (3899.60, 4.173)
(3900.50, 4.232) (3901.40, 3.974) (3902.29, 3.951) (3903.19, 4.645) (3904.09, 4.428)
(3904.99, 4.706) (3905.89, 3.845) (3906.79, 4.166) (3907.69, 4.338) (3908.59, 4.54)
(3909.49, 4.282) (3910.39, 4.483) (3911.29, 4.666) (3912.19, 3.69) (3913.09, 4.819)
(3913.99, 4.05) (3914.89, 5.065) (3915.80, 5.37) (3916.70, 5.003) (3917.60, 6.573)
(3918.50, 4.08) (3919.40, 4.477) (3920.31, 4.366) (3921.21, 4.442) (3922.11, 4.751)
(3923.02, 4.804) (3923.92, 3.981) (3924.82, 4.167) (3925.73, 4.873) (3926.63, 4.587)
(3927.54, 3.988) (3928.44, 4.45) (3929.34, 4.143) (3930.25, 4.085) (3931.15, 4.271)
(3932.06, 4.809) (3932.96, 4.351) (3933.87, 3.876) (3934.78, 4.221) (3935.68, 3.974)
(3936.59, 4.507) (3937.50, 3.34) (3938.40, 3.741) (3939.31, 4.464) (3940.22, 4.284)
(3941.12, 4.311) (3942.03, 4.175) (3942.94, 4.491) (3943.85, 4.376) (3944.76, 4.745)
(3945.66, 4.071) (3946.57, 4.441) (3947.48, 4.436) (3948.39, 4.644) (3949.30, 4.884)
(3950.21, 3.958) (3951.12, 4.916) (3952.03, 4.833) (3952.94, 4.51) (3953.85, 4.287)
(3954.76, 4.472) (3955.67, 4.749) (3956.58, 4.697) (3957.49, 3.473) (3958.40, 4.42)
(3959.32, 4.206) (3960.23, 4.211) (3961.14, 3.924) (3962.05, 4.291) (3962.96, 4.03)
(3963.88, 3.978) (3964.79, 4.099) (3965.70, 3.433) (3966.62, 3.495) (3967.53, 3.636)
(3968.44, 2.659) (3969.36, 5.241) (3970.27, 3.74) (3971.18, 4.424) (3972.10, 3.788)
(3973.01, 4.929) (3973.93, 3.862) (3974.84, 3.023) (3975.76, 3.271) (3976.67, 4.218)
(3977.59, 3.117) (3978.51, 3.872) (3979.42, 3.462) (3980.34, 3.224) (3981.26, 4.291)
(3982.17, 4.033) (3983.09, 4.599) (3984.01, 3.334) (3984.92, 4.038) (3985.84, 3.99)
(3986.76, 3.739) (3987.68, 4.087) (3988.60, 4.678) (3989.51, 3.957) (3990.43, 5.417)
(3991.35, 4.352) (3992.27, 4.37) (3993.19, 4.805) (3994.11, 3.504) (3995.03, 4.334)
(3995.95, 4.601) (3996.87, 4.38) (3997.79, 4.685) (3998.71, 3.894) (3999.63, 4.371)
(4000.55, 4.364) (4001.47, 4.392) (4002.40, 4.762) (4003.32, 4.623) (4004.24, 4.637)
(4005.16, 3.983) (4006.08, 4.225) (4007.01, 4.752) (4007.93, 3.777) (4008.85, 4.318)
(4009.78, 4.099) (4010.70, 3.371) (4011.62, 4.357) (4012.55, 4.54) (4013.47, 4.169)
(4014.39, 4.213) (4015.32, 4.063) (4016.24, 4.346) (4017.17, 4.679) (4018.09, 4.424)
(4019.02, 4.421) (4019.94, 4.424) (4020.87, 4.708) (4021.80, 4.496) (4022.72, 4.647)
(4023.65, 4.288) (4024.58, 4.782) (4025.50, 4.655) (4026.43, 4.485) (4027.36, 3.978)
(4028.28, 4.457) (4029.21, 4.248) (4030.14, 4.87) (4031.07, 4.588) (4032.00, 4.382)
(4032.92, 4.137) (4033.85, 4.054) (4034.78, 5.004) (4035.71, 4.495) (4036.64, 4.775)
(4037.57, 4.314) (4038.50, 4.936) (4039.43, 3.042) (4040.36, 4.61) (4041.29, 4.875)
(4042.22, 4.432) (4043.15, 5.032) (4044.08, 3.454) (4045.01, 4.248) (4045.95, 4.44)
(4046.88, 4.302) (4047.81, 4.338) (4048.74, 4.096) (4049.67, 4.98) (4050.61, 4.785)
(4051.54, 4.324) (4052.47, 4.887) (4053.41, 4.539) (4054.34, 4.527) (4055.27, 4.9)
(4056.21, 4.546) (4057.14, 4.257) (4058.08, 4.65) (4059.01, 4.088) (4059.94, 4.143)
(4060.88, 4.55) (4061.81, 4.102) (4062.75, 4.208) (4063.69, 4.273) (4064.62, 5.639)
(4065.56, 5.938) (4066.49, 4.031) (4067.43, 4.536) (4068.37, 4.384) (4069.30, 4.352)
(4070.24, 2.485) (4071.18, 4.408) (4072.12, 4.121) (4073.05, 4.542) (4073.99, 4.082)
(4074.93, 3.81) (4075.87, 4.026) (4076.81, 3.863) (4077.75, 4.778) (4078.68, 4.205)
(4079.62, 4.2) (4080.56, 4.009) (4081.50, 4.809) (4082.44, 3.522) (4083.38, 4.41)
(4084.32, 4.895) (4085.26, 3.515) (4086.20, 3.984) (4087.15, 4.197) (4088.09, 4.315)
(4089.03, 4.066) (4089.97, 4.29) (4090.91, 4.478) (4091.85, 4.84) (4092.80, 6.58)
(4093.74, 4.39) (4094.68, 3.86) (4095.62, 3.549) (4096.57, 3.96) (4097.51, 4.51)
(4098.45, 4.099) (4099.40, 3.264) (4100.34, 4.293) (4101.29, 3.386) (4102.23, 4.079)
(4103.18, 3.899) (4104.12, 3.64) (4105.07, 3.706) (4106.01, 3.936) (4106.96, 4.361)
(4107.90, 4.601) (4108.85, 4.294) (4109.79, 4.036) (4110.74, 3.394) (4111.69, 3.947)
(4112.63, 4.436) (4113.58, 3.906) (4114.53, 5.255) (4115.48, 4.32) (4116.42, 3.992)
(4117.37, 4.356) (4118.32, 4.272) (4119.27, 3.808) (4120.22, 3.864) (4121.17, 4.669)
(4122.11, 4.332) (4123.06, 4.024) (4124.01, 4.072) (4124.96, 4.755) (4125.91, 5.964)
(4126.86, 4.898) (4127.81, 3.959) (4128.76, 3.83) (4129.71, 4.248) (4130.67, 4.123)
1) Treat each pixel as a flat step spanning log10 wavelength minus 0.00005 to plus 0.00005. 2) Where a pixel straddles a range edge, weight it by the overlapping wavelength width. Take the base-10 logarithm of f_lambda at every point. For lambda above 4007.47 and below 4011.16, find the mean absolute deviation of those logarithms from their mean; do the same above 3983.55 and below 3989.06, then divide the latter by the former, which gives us 0.9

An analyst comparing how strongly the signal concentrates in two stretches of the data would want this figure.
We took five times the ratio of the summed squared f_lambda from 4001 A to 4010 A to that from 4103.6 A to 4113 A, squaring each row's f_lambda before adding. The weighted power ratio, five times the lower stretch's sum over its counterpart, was 5.81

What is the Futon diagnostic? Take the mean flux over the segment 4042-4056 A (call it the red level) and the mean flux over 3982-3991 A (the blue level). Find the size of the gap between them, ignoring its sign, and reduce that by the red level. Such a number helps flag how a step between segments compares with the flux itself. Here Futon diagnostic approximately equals -4.2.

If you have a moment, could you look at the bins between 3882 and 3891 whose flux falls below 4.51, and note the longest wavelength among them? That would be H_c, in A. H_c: 3890.63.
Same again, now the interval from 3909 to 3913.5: 3912.19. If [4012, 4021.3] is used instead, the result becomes 4019.94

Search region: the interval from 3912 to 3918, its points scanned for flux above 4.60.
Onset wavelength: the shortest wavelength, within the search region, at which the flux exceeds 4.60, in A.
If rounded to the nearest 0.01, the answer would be 3913.09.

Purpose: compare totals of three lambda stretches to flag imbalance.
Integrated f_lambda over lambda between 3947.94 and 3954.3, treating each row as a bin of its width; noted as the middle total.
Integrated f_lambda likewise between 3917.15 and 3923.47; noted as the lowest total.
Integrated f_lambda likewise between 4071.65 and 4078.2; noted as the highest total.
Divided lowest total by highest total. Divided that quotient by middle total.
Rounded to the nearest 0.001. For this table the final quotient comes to 0.038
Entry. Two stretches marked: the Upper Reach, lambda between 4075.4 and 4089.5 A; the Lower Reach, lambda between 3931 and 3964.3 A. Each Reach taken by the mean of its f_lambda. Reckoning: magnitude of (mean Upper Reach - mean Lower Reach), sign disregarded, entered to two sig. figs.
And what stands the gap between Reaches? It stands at 0.12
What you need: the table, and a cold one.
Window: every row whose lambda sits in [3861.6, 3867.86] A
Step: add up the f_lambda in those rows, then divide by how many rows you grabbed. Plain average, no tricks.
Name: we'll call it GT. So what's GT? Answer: 5.0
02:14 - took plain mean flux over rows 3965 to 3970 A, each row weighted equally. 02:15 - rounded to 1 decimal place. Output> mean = 3.7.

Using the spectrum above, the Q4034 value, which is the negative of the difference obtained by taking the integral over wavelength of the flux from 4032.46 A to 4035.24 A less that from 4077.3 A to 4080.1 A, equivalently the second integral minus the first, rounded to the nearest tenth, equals 0.1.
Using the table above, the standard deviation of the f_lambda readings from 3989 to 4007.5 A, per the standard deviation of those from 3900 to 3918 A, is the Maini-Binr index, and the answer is 0.63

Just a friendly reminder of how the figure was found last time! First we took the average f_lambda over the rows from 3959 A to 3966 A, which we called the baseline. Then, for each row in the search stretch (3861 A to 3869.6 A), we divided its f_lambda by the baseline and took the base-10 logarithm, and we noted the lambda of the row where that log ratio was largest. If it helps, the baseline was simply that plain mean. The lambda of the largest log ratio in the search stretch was 3868.30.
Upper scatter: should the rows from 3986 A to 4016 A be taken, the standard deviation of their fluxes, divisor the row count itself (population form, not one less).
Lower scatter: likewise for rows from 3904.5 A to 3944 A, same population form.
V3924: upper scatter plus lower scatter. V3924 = 0.91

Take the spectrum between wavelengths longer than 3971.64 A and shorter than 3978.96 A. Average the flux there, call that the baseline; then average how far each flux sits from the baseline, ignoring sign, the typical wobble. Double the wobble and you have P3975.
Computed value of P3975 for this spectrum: 0.9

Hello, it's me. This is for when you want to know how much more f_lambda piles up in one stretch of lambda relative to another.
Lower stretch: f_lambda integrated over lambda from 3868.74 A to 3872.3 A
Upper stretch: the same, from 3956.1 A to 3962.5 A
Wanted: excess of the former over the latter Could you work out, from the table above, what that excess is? -11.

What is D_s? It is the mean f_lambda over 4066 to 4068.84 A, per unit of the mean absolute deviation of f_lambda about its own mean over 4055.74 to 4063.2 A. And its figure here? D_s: 22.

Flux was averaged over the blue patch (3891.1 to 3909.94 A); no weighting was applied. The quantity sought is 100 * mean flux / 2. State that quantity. 215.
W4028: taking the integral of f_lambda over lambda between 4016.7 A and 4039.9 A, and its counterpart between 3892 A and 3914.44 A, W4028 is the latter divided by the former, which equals 0.94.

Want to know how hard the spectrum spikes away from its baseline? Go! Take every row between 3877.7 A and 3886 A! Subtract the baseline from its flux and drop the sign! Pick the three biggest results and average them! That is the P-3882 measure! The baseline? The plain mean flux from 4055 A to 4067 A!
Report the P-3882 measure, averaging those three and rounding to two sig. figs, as 1.2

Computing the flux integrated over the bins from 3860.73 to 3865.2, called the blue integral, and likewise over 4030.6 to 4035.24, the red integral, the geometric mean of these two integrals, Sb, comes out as 21.6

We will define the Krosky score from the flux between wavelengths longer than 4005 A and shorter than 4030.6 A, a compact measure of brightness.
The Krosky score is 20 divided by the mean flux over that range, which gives 4.6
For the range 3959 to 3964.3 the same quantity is 4.9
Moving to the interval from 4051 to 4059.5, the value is 4.4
